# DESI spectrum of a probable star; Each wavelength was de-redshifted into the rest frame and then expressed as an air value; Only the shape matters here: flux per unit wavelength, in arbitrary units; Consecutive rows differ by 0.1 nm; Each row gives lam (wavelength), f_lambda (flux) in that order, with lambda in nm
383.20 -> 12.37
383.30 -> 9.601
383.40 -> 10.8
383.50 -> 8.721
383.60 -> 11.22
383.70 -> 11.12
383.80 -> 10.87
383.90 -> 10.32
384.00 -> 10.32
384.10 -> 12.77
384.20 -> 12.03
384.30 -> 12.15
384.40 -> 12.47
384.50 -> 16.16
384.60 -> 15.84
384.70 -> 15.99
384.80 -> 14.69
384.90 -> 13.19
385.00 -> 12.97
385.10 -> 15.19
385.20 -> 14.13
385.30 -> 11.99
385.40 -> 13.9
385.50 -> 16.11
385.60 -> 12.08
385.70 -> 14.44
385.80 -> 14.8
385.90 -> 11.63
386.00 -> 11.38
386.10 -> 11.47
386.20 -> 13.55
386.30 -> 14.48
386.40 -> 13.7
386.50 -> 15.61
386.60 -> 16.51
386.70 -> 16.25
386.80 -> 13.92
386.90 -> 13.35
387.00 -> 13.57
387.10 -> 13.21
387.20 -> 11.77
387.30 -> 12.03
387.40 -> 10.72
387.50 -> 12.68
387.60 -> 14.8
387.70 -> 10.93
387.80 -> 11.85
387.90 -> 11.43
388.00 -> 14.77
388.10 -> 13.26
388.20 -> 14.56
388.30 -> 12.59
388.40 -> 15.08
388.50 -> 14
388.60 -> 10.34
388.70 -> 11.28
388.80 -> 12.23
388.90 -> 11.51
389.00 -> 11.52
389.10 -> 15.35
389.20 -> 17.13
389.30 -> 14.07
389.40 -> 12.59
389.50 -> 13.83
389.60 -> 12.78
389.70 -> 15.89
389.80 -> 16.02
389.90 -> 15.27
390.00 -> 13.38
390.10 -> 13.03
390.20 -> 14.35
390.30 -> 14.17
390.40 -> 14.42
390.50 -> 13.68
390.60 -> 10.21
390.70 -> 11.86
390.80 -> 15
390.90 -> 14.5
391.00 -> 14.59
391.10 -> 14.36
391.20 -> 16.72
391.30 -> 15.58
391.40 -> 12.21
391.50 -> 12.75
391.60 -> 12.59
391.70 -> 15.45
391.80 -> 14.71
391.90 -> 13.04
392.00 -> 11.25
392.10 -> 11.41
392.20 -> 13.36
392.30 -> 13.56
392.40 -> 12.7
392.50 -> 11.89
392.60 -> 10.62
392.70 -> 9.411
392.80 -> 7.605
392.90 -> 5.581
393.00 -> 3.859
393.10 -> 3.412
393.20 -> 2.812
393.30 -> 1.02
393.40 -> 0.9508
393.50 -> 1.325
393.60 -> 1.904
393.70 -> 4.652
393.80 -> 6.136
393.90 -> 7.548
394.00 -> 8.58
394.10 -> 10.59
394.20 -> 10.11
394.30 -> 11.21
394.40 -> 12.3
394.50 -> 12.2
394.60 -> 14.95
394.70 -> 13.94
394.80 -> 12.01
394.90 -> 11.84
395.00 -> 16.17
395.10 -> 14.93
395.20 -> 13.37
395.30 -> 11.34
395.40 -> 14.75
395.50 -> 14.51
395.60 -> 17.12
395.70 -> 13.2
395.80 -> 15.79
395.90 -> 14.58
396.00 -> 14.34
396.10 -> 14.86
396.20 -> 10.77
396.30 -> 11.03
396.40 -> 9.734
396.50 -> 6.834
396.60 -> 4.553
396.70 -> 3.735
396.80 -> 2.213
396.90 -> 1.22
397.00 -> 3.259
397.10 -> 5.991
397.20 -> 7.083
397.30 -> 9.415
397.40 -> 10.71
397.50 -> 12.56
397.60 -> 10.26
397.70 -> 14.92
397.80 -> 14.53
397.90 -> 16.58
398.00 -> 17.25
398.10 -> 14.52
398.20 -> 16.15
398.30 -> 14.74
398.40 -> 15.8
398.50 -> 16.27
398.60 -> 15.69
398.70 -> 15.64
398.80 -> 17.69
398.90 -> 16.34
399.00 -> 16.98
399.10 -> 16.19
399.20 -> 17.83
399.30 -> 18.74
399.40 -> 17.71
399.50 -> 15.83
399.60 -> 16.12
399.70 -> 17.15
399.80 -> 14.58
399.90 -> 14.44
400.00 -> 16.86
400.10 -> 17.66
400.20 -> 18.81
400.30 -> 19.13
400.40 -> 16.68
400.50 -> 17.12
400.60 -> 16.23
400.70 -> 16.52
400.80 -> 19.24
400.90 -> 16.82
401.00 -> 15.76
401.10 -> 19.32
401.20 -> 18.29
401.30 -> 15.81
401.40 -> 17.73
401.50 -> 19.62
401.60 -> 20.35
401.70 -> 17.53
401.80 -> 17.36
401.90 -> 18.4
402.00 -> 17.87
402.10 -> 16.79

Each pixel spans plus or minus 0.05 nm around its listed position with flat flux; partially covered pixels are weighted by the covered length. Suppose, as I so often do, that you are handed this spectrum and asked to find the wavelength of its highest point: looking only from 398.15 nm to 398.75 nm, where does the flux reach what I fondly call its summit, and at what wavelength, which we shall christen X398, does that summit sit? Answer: 398.50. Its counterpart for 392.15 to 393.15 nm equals 392.30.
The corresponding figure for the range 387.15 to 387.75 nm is 387.60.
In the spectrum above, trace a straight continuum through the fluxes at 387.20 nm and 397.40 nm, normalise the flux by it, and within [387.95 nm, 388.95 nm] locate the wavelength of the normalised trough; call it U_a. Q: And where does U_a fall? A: 388.60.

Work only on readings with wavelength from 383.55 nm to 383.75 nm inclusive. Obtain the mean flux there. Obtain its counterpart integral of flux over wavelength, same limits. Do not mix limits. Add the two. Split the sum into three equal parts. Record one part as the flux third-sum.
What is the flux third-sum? 4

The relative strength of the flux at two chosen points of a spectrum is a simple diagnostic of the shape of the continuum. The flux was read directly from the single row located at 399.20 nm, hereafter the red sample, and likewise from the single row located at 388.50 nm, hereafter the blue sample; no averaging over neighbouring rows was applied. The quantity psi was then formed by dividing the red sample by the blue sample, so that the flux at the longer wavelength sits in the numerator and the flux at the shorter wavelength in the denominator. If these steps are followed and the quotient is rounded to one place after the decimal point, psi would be 1.3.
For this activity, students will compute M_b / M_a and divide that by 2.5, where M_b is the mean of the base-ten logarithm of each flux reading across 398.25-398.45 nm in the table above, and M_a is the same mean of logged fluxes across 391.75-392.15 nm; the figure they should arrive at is 0.431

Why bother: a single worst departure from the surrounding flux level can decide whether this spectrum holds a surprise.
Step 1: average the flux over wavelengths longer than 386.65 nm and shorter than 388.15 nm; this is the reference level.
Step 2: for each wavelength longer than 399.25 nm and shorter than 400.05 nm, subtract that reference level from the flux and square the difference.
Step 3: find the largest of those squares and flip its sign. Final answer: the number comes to -33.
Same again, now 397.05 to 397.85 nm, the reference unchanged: -49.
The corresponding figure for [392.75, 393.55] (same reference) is -144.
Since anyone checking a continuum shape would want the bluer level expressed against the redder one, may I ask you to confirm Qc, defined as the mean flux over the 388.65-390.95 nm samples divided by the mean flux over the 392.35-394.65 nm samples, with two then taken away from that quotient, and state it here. -0.2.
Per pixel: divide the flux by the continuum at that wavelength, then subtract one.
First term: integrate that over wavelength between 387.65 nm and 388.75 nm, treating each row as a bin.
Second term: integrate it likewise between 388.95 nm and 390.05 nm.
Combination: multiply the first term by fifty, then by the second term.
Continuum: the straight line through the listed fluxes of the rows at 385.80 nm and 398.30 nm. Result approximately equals 0.2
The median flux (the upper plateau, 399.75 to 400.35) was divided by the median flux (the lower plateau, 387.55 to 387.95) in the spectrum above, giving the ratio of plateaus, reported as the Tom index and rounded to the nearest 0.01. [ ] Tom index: 1.48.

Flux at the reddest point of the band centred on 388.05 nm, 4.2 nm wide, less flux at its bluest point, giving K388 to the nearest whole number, 2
